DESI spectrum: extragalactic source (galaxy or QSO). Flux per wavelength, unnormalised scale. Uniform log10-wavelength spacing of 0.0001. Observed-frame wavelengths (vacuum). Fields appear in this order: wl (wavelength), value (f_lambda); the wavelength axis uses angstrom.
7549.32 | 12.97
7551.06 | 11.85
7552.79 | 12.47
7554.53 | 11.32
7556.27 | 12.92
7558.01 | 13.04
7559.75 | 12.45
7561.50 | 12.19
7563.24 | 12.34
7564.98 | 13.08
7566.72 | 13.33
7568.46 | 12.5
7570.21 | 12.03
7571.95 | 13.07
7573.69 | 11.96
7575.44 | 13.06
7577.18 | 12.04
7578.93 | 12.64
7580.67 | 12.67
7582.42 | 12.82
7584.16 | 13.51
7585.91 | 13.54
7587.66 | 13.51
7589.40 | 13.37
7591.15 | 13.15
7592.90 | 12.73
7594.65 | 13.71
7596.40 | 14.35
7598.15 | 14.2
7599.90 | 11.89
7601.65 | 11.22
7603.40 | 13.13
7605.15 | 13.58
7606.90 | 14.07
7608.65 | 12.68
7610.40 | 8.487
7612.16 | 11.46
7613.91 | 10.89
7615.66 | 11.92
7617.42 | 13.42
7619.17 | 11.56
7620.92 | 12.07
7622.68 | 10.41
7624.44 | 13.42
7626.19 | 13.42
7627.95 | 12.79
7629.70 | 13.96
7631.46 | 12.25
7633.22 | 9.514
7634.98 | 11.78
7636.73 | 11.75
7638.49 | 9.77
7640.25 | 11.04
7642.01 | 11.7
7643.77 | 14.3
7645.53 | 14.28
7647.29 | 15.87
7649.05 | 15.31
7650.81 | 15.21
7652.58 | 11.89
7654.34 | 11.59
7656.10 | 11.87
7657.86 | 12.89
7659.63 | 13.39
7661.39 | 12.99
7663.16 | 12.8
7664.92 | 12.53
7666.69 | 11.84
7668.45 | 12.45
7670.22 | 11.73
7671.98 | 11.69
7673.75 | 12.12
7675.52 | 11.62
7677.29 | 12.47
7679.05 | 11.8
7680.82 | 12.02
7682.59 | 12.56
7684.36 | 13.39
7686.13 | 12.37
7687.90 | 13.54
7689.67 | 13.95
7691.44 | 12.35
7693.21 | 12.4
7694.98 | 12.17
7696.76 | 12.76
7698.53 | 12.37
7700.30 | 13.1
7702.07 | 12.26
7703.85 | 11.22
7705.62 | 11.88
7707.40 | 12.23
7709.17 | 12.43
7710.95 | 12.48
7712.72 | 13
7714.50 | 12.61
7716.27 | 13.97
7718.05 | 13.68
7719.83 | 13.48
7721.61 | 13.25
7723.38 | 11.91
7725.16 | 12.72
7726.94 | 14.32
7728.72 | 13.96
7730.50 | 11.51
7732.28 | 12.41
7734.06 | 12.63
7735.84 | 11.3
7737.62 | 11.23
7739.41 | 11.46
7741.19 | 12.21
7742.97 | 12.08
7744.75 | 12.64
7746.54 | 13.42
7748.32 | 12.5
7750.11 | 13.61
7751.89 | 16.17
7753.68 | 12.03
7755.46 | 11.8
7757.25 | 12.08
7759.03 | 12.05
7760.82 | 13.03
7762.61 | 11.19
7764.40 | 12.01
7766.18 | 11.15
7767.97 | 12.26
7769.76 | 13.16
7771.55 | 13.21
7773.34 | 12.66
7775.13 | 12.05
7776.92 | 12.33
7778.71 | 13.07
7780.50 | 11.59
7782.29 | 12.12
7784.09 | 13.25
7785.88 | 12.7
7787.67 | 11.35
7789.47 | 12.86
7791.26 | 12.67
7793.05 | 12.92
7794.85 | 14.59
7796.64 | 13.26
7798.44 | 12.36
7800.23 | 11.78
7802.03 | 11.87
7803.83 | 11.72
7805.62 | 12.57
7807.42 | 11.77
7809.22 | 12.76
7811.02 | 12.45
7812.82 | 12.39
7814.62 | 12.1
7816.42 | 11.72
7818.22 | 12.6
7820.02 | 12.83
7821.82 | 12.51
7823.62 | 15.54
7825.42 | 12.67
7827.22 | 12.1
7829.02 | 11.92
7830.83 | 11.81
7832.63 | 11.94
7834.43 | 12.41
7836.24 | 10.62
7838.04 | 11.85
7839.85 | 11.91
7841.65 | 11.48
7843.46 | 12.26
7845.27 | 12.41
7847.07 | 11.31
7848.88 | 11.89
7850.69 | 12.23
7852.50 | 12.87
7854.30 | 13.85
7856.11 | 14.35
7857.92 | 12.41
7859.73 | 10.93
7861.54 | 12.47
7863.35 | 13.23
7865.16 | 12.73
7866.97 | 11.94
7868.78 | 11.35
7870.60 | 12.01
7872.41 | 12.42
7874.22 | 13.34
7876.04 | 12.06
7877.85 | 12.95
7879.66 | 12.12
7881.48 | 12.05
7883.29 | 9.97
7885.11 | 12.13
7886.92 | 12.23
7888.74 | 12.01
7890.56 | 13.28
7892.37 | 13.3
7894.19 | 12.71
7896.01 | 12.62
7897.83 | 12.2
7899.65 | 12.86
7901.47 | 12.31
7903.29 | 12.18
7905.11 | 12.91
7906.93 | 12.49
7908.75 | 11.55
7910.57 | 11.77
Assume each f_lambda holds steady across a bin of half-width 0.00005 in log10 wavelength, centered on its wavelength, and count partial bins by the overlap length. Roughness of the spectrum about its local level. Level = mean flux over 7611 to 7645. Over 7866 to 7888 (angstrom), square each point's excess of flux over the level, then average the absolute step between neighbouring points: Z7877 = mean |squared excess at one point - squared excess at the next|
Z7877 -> 1.3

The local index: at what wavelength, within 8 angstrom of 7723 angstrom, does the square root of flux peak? 7726.94 angstrom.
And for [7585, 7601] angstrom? 7596.40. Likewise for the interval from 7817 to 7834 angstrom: 7823.62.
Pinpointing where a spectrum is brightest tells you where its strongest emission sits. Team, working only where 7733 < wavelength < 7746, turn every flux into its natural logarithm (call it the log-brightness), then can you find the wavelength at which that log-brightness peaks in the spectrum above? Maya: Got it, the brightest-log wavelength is 7744.75 angstrom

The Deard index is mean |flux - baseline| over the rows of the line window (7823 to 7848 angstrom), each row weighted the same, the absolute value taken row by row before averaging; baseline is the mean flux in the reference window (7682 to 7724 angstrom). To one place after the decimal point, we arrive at 1.0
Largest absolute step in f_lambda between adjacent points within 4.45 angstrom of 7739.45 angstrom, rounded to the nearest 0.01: 0.75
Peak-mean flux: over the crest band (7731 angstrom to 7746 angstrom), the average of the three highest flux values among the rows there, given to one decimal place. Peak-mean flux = 12.6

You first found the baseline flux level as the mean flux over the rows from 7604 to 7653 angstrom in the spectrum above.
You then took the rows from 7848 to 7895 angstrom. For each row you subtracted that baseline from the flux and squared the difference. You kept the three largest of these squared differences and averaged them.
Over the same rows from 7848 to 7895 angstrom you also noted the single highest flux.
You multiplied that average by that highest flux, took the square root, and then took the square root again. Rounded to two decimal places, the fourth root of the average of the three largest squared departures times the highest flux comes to 2.76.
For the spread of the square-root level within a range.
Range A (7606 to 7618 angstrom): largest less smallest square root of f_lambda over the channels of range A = 0.8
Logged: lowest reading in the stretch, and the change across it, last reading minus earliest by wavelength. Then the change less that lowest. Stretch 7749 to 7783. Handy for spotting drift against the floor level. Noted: -12.6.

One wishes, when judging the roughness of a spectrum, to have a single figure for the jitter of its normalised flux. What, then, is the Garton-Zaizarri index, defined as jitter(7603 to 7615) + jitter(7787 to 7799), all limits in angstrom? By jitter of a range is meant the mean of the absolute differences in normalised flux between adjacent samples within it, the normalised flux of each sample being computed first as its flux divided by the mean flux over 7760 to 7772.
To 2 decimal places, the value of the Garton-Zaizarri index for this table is 0.22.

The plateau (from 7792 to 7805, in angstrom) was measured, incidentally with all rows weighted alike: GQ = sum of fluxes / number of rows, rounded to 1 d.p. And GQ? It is 12.6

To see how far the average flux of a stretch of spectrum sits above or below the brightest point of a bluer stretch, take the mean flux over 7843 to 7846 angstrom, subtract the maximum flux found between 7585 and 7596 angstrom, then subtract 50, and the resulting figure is -51.4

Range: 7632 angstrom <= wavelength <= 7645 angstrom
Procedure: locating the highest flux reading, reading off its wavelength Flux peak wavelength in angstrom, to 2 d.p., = 7643.77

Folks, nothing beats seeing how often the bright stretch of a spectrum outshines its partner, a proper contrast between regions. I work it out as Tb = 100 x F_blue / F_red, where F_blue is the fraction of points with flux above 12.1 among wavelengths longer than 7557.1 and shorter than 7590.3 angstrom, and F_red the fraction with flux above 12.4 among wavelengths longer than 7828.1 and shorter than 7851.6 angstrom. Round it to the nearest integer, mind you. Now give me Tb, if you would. 547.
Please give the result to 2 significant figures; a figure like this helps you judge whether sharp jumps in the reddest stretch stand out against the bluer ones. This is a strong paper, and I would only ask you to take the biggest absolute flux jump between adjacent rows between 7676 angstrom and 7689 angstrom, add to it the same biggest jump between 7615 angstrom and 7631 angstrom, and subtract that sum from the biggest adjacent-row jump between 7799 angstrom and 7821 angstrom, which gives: -3.2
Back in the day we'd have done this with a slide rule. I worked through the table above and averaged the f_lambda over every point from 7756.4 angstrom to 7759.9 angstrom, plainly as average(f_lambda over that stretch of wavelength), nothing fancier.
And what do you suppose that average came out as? 12.1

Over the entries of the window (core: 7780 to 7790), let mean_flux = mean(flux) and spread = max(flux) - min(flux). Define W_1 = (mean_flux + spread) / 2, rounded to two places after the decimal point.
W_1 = 7.11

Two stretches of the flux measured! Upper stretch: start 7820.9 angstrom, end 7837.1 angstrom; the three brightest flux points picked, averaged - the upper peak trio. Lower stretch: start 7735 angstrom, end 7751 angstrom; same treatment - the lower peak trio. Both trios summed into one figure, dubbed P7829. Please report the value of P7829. 26.8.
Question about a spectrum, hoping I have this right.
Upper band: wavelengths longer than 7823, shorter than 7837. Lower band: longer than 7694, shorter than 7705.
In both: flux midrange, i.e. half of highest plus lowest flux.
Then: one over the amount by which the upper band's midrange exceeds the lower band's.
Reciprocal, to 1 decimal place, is 1.1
